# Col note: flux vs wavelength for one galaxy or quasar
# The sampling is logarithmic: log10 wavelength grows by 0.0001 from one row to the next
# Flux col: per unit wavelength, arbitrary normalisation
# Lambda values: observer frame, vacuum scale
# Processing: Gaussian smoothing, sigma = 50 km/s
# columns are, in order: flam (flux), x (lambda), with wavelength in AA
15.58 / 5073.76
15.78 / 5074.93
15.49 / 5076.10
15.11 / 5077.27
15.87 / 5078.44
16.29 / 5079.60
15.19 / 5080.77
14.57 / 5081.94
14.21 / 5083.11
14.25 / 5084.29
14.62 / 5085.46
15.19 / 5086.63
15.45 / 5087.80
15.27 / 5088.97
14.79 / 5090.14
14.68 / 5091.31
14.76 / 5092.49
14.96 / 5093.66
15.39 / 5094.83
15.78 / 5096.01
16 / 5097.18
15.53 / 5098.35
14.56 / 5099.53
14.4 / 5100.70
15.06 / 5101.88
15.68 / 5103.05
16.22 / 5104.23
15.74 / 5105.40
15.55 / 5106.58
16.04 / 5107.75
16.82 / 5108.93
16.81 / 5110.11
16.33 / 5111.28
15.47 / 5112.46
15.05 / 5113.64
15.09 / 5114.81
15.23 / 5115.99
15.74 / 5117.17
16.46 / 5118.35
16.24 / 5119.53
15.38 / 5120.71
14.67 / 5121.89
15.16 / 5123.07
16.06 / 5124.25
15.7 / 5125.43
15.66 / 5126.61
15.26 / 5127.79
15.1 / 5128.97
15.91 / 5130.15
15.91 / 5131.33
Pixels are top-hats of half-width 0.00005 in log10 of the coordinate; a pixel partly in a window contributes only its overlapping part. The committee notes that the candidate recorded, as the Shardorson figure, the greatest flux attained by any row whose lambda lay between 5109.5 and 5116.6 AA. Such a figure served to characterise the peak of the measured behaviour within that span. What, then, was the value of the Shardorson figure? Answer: 16.81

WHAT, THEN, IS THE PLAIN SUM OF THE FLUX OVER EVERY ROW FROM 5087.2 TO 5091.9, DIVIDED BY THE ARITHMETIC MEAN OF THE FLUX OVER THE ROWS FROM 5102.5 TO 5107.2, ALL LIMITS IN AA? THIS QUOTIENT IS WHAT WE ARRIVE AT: 3.81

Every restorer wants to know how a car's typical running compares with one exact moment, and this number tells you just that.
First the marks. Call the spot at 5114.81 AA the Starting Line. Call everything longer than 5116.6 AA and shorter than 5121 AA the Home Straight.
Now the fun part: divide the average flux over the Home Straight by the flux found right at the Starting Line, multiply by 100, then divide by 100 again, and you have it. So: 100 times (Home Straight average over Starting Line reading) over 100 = 1.06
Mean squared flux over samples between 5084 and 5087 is 216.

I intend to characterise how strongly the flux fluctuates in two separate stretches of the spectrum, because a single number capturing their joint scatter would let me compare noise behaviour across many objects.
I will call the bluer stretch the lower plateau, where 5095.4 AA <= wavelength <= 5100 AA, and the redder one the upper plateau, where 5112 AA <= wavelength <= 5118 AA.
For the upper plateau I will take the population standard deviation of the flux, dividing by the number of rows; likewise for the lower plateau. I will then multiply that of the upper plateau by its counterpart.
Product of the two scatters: 0.14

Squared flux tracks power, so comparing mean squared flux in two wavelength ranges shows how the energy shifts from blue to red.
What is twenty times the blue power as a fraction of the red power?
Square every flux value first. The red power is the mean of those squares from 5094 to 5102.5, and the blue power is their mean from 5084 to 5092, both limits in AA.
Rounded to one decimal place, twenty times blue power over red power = 19.1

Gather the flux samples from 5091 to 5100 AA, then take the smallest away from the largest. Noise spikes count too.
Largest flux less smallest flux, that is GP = 1.4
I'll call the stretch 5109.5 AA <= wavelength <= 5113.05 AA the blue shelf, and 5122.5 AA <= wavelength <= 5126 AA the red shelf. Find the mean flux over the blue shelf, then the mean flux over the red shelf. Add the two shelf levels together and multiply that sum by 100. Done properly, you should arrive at 3184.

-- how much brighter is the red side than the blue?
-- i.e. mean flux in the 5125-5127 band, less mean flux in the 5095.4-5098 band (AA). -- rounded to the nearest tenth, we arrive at -0.2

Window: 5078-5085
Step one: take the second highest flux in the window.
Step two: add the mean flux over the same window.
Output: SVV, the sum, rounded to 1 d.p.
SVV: 30.9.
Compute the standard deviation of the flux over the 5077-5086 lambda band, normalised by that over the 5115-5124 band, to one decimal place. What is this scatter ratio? 1.2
